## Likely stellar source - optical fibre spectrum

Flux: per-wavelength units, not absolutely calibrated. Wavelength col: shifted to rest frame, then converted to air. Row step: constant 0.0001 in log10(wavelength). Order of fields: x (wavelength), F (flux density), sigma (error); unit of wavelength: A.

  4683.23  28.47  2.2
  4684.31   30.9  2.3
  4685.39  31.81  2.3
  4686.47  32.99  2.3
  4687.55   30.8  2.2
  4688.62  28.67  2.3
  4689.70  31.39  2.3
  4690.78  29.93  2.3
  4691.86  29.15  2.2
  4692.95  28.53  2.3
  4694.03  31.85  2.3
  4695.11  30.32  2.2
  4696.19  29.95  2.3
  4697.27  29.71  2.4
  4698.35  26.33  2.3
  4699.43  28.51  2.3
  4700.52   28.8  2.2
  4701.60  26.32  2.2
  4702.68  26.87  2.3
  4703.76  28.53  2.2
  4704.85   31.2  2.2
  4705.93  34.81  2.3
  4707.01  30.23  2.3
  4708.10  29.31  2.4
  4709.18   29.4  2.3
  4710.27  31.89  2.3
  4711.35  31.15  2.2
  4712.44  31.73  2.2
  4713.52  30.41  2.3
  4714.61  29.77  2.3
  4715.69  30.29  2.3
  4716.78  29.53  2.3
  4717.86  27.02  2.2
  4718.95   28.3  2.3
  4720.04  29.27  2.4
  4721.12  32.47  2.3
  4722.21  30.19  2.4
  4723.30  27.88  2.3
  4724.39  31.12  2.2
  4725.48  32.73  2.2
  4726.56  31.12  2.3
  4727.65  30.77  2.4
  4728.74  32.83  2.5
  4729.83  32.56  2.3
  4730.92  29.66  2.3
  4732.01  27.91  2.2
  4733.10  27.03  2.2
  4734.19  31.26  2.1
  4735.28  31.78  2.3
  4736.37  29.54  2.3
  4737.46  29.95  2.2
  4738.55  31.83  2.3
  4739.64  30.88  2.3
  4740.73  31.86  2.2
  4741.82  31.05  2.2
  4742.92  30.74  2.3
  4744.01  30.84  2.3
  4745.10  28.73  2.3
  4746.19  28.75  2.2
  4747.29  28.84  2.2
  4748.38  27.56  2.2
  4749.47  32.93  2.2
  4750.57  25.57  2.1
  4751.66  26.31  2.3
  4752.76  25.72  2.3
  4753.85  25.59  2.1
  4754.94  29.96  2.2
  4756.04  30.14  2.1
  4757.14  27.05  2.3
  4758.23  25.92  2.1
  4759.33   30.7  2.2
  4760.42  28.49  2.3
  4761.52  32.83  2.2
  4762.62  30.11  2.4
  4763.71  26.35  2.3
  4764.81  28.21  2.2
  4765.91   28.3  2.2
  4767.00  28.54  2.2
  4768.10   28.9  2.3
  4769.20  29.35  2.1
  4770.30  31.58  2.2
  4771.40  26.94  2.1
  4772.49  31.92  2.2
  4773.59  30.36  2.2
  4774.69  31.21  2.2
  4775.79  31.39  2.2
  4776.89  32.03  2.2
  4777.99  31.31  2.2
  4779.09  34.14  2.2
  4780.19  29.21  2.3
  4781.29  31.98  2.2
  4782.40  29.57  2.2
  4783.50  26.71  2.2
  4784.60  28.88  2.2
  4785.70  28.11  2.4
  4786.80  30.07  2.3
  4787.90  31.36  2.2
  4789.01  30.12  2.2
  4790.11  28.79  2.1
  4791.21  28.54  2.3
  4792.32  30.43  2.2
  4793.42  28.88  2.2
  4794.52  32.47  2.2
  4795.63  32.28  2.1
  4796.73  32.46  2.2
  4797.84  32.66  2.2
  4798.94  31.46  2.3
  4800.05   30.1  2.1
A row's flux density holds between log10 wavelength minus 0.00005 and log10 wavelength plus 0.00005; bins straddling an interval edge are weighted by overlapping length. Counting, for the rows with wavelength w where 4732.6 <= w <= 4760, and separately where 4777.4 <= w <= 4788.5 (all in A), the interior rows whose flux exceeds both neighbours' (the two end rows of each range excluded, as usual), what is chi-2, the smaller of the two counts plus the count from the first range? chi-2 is 11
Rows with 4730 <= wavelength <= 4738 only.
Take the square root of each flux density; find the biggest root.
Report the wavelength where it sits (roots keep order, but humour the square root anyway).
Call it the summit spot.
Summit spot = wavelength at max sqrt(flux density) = 4735.28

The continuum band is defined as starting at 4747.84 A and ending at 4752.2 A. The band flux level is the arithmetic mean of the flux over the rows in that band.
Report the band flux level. 28.1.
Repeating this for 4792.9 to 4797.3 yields 31.5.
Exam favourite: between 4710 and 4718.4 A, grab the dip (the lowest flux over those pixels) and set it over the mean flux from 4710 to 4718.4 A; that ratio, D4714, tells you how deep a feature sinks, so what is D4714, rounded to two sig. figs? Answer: 0.89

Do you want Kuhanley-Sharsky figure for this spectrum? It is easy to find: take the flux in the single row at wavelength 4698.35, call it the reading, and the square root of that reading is 5.13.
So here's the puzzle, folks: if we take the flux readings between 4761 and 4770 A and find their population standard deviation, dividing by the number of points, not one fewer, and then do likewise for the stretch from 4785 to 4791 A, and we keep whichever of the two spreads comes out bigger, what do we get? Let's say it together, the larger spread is 1.7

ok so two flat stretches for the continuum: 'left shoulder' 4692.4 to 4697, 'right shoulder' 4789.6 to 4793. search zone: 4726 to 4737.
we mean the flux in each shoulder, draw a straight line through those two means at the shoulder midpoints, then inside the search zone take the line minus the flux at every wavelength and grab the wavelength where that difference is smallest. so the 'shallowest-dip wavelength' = 4728.74 A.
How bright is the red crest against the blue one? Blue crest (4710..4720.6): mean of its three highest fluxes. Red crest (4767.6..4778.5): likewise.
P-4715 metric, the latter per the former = 1.01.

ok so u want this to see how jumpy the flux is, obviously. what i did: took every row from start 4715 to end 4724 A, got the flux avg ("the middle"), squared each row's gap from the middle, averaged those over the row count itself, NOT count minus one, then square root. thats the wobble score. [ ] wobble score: 1.58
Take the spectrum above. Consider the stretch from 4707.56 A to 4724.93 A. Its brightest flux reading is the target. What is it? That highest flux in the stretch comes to 32.47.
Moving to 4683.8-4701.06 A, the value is 32.99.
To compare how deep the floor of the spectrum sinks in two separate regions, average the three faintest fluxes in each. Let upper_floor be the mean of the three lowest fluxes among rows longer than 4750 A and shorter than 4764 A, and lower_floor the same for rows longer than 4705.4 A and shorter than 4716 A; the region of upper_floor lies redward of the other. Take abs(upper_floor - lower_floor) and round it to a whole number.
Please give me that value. 4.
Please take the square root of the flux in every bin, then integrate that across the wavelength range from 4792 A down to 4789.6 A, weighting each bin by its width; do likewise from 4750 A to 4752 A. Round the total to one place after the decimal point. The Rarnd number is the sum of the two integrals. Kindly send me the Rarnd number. 23.0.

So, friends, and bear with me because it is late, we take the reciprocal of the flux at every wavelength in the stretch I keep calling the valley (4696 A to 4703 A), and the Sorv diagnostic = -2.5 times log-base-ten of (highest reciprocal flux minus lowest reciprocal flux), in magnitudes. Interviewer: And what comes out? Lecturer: 5.84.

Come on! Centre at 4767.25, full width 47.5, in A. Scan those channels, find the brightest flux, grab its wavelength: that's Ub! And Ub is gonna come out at 4779.09 A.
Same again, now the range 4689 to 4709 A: 4705.93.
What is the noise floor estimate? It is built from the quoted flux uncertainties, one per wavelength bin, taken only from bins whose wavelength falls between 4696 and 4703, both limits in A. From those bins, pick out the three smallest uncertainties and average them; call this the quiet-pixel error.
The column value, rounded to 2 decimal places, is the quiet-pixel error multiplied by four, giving 8.93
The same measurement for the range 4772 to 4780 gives 8.80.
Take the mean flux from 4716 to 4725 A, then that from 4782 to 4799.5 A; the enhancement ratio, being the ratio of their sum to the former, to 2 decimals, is 2.02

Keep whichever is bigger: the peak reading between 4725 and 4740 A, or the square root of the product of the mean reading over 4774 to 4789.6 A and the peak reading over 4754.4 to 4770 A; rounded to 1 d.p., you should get 32.8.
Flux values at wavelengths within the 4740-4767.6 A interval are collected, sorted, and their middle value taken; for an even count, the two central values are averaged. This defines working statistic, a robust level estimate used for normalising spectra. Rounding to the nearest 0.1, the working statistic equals 28.7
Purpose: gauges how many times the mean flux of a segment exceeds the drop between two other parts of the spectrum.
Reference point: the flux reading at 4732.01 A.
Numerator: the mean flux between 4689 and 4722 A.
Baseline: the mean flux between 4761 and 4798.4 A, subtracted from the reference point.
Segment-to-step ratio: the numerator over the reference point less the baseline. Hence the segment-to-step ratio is -13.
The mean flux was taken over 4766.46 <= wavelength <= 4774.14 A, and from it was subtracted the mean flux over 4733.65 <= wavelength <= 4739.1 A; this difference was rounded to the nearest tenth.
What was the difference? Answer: -1.2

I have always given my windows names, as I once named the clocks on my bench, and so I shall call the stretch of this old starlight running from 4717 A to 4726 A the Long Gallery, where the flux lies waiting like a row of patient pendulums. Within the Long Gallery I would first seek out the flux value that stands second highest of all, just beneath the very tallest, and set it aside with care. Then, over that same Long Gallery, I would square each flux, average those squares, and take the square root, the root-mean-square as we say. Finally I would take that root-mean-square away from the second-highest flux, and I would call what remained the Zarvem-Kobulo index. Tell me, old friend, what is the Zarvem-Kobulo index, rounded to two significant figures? 2.5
